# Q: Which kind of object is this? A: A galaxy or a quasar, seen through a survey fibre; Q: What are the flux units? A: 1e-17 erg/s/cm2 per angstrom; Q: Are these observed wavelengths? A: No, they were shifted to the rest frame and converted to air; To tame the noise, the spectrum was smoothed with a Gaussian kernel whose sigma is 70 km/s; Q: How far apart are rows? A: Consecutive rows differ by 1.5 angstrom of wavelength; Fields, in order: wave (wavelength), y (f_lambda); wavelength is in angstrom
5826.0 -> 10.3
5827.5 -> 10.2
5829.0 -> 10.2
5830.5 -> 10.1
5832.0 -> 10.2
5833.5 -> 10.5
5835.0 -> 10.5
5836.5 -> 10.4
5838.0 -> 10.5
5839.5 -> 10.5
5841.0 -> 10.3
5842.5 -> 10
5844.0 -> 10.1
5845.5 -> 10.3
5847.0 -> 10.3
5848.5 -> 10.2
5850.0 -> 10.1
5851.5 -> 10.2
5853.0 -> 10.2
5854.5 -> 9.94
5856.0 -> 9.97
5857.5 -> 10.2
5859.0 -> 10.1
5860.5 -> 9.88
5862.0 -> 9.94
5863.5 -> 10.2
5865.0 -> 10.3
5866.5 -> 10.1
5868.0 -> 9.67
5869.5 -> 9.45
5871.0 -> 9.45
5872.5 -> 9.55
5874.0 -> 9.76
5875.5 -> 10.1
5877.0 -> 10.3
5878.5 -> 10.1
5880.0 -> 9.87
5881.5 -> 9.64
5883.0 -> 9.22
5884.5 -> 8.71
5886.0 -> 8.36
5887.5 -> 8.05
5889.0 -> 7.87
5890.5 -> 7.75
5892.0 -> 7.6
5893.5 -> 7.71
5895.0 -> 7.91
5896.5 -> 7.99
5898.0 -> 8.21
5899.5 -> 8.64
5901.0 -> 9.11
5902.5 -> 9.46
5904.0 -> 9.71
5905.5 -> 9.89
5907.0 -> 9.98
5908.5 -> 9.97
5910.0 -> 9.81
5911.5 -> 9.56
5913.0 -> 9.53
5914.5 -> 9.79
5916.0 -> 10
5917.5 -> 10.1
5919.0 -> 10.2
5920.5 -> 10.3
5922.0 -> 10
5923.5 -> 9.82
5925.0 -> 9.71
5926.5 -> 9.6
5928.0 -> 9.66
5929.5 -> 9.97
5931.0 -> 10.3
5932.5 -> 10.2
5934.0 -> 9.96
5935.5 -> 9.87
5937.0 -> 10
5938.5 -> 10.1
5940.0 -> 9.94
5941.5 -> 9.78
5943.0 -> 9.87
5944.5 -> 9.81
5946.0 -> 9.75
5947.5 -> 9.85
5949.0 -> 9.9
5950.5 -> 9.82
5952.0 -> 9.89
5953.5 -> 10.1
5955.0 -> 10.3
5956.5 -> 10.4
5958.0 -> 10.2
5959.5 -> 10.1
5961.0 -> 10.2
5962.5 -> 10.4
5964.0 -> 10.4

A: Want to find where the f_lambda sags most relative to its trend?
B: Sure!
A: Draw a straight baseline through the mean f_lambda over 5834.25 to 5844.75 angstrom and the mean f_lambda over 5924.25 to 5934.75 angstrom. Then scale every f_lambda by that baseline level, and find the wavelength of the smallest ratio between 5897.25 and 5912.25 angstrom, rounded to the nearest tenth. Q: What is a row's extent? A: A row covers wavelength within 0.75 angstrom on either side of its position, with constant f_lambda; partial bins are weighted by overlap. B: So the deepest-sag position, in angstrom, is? 5898.0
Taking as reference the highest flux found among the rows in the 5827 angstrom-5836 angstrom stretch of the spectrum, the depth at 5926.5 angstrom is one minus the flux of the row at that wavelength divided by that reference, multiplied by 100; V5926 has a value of 8.6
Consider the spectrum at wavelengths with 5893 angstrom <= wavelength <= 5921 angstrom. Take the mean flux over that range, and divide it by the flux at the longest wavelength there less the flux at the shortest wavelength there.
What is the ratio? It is 4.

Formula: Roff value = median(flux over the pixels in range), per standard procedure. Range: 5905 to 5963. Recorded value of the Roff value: 10.0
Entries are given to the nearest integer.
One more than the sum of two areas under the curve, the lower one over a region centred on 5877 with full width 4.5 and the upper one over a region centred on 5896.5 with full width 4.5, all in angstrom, 83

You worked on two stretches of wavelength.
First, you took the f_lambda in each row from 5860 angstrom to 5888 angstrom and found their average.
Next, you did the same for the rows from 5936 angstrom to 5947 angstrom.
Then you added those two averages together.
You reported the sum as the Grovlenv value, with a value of 19.5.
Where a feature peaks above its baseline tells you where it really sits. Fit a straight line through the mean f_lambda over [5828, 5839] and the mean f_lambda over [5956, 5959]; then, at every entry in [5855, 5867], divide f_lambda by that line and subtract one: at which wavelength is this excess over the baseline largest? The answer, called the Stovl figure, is 5865.0 angstrom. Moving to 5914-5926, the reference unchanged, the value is 5920.5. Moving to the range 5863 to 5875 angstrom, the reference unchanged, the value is 5865.0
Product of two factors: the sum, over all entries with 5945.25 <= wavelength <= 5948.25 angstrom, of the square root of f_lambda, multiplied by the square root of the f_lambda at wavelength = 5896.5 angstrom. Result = 18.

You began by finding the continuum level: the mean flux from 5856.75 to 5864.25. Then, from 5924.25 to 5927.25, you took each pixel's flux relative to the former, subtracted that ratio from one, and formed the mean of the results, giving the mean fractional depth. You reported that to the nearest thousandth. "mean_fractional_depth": 0.041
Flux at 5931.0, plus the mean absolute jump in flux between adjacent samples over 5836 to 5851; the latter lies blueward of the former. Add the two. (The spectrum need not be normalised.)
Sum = 10.4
